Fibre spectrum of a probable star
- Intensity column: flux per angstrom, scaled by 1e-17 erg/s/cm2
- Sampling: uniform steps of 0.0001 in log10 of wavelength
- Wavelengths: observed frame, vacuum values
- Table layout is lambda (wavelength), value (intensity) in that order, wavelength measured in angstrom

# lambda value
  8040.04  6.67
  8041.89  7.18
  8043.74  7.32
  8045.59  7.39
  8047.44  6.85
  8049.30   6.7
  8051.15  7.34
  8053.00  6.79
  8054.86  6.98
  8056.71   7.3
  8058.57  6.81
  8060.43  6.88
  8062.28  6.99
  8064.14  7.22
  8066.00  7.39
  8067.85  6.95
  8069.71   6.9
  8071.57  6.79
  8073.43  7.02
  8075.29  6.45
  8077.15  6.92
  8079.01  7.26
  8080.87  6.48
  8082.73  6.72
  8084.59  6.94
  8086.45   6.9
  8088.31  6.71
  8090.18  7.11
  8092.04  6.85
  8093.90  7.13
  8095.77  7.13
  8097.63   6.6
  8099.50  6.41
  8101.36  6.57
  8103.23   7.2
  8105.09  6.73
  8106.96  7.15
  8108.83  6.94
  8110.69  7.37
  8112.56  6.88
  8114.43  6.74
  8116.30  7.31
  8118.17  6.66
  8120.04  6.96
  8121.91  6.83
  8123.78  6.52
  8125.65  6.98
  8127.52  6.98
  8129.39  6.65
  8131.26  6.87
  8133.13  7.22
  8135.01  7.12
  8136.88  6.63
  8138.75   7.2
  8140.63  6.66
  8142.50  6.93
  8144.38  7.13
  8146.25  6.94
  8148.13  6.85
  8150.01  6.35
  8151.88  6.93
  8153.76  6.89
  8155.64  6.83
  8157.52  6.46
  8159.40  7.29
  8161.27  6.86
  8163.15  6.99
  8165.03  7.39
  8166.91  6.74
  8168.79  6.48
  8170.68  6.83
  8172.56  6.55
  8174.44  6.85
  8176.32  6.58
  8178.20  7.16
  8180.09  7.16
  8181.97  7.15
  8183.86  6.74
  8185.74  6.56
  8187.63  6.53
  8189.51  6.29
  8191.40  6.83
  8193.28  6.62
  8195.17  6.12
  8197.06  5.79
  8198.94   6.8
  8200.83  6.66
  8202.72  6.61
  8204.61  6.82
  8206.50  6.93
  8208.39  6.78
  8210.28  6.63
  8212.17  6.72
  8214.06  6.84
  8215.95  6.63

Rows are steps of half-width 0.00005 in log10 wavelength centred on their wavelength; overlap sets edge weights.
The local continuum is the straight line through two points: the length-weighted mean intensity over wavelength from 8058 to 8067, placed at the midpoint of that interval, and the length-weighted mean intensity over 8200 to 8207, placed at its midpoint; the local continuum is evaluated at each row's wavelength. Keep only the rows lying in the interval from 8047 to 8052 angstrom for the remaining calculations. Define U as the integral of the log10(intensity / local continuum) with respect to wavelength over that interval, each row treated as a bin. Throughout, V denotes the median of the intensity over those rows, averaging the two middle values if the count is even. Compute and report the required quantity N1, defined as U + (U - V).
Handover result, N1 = -6.93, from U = -0.042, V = 6.85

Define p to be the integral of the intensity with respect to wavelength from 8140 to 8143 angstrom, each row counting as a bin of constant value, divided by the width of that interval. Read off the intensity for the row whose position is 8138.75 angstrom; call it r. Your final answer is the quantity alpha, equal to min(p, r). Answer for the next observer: 6.8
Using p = 6.80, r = 7.2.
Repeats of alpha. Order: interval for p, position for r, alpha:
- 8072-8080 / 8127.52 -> 6.9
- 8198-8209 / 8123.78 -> 6.5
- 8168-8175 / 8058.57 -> 6.7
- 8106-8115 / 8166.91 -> 6.7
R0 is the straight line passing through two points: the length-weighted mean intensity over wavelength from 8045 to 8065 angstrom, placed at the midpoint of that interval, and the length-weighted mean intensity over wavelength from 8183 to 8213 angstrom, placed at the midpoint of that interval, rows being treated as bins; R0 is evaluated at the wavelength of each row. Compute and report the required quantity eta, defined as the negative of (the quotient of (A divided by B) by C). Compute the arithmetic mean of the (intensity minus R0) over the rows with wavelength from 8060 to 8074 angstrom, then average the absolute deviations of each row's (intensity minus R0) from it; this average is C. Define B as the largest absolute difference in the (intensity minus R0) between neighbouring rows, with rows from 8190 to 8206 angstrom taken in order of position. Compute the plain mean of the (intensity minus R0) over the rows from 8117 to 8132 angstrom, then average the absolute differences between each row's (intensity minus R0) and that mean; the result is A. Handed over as -1.0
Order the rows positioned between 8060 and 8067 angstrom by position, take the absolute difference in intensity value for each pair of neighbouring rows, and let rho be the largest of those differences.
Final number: 0.2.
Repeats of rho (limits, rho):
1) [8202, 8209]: 0.2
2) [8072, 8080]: 0.6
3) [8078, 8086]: 0.8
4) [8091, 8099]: 0.5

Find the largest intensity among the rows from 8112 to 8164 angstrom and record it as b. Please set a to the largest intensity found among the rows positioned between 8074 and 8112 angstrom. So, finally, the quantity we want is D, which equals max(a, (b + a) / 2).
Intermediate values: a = 7.37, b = 7.31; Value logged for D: 7.37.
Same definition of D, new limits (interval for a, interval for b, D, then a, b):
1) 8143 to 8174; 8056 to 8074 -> 7.39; 7.39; 7.39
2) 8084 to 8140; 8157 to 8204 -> 7.38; 7.37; 7.39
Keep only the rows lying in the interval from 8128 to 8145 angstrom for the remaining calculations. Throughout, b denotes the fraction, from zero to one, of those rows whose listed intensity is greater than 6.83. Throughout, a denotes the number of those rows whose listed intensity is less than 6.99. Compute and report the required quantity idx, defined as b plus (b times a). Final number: 4.0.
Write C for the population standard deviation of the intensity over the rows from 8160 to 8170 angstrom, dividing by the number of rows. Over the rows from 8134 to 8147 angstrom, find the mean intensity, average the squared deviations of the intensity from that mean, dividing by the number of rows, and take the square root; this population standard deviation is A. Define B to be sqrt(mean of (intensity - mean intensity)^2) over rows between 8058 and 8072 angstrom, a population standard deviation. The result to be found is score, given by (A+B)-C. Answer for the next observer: 0.11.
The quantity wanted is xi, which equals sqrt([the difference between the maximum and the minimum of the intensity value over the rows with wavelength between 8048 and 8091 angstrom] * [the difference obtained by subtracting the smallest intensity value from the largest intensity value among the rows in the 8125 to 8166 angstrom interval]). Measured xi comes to 0.99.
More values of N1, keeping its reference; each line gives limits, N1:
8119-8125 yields -6.95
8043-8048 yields -7.26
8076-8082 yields -7.05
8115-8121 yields -6.95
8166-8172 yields -6.86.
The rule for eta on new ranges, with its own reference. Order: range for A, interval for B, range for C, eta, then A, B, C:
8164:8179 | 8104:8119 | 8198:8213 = -4.3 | 0.24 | 0.64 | 0.09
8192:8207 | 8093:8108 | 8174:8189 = -2.0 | 0.30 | 0.64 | 0.23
